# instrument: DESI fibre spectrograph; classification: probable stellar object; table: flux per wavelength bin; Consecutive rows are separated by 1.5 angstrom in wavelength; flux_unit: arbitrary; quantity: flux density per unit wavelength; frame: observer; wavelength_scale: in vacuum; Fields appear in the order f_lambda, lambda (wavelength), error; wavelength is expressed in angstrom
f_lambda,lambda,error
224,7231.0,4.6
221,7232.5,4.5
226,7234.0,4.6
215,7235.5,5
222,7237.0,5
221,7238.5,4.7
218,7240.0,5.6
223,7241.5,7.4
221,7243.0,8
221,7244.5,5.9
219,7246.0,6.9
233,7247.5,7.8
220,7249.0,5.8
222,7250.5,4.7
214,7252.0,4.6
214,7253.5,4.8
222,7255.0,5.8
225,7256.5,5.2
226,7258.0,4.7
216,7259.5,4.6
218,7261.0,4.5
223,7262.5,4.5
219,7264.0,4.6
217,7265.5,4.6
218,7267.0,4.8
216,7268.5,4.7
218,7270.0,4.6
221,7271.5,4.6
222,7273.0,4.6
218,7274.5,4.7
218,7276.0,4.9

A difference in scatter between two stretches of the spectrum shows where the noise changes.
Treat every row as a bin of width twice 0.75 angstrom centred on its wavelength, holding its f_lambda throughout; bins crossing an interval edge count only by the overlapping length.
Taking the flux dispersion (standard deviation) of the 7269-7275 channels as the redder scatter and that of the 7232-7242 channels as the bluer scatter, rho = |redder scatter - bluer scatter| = 1.5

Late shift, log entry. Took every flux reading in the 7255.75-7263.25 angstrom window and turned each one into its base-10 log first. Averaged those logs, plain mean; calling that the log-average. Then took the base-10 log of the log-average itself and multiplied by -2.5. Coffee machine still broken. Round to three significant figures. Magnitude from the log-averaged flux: -0.926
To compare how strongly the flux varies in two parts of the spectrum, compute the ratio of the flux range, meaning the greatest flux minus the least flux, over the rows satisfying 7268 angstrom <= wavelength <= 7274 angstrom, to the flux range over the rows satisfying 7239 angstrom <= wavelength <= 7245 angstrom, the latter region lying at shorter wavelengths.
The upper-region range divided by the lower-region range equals 1.2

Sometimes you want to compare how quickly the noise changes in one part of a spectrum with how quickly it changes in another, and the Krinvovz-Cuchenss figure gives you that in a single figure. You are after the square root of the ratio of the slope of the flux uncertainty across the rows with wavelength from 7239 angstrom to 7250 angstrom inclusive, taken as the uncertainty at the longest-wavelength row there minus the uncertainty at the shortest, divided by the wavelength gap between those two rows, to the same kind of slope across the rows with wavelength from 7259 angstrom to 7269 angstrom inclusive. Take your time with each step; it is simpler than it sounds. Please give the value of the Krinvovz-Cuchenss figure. 1.4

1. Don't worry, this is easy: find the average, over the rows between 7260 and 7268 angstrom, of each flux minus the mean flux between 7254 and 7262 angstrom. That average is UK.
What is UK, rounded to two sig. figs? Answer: -2.4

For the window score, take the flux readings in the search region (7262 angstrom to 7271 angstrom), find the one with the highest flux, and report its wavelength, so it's 7262.5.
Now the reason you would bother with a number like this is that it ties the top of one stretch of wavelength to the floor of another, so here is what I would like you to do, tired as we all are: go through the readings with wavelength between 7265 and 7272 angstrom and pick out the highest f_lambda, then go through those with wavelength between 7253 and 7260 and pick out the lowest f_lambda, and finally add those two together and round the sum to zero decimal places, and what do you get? 435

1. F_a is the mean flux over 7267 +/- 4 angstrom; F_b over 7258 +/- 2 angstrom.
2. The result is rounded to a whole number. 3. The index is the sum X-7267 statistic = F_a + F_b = 440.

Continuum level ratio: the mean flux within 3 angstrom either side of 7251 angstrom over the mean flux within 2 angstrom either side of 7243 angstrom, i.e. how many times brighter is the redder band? 0.98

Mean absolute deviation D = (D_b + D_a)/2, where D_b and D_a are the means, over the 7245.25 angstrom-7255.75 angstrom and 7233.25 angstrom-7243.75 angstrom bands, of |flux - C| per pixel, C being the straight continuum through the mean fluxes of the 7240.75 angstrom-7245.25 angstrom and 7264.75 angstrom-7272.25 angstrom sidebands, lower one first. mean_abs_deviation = 3.5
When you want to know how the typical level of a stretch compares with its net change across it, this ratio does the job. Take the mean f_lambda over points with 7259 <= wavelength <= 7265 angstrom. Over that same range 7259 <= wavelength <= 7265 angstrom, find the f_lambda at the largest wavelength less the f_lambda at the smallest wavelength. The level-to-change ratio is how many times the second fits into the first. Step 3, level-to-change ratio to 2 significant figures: 73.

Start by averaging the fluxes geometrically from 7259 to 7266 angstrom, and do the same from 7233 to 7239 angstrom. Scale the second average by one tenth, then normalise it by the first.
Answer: 0.101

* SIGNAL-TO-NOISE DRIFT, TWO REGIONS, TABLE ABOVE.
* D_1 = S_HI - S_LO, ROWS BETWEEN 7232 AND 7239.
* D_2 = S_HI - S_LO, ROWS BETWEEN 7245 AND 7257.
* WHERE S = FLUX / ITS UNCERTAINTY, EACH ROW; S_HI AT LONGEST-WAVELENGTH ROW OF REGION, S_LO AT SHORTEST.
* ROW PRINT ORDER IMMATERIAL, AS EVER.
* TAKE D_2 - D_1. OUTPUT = 14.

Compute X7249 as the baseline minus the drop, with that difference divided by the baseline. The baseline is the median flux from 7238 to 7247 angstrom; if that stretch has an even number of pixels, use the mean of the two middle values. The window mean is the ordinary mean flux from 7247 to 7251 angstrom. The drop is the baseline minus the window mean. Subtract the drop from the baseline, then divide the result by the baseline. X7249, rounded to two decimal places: 1.02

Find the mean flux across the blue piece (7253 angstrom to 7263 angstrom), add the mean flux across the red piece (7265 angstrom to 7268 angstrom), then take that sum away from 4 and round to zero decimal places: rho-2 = -434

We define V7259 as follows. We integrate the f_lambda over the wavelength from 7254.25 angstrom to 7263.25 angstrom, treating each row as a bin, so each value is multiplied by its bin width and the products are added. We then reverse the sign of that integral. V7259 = -1995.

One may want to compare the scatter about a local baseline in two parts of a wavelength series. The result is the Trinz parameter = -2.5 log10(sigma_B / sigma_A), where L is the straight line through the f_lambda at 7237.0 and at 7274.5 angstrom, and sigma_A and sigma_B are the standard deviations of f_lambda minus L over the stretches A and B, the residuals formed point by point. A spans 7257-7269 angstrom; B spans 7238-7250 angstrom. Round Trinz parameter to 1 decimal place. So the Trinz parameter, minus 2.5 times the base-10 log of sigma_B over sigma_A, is -0.4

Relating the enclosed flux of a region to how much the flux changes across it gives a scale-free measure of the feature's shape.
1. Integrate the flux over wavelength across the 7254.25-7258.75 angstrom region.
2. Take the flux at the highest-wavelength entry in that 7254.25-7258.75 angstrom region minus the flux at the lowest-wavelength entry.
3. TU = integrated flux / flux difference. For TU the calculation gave 252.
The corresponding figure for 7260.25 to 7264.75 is 990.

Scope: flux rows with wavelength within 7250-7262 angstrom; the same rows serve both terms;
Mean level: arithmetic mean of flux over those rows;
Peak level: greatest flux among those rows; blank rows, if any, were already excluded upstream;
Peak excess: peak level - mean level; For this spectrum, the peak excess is 6.4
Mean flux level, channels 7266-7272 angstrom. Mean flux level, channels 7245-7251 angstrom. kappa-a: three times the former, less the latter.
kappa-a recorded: 431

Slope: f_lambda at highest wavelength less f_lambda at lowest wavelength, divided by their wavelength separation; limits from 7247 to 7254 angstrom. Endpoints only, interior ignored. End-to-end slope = -3.2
